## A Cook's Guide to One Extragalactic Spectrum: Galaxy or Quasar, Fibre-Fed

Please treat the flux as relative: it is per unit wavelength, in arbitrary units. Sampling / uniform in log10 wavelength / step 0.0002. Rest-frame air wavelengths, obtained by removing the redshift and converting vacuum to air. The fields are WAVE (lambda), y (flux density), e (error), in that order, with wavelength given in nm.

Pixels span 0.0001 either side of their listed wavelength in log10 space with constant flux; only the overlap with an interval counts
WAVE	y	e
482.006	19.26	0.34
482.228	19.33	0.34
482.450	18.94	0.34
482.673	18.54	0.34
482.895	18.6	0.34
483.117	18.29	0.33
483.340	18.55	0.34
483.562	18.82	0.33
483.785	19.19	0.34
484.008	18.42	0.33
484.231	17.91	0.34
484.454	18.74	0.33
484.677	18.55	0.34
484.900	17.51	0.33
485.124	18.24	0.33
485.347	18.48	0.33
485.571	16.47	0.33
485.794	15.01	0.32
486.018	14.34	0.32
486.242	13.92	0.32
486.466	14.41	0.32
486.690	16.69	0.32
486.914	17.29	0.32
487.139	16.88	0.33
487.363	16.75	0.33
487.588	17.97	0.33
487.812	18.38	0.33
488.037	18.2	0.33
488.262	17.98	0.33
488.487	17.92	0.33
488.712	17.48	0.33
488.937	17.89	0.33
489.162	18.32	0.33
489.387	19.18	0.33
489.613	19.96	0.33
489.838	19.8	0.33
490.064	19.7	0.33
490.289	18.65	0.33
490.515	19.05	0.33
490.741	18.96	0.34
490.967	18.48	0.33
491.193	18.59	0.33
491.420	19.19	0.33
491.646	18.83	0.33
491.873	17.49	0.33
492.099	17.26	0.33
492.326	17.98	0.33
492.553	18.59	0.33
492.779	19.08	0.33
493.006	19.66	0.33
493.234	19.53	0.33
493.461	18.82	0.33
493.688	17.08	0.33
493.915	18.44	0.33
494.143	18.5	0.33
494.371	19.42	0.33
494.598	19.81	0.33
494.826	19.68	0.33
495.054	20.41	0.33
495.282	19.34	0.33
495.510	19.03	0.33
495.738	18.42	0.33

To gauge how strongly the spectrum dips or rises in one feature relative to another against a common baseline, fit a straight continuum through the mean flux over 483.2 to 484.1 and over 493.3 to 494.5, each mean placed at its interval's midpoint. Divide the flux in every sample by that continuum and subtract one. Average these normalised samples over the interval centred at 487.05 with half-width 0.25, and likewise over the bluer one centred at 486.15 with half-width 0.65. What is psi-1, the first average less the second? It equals 0.11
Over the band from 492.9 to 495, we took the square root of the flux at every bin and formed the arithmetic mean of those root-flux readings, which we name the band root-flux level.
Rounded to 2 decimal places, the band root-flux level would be 4.36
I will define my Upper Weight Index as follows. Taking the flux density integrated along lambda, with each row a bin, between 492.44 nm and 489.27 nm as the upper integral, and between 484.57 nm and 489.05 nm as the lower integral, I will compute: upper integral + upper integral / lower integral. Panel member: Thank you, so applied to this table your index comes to 60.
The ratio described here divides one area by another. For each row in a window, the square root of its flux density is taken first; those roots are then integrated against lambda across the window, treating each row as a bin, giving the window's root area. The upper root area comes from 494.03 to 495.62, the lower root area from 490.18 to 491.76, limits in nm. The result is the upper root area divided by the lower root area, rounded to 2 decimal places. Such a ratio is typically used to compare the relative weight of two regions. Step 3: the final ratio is 1.02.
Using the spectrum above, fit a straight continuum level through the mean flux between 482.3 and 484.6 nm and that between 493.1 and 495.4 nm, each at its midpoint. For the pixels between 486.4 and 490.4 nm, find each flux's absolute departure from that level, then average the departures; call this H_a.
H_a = 1.2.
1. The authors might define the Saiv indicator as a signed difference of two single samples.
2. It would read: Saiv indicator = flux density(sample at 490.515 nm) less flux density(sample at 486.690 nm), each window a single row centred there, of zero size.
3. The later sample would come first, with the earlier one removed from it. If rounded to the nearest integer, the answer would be 2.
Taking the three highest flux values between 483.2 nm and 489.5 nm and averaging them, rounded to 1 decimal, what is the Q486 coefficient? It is 19.1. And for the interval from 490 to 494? 19.6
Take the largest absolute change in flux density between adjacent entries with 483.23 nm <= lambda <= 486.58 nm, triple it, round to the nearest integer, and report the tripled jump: 6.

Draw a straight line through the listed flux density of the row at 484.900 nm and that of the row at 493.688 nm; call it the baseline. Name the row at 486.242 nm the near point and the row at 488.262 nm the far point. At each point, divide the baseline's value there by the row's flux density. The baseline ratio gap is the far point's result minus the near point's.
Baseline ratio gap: -0.29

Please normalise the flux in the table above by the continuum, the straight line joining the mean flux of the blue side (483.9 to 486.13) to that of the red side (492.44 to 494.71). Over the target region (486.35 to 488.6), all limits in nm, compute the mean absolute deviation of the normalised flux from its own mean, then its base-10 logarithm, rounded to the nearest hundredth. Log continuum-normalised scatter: -1.36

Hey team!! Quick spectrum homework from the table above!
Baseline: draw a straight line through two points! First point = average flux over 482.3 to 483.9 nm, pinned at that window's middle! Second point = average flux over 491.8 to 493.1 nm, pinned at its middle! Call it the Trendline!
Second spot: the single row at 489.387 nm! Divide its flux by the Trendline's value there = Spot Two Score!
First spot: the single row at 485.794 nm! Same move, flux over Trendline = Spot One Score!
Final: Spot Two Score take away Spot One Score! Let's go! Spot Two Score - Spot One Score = 0.23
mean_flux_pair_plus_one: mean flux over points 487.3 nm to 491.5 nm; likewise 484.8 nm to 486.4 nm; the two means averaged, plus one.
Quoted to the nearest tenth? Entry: 18.4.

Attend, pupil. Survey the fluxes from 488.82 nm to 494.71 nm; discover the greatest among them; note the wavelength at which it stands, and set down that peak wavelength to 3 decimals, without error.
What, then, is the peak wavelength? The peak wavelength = 489.613 nm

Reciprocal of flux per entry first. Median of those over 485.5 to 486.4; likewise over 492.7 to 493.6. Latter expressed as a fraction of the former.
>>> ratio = 0.76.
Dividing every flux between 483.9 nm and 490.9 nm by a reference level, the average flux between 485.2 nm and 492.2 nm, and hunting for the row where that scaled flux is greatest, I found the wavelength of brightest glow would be 489.613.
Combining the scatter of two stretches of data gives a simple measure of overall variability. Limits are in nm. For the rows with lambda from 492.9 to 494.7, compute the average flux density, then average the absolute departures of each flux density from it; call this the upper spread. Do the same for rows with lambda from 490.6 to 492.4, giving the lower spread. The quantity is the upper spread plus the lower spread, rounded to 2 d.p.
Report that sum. 1.28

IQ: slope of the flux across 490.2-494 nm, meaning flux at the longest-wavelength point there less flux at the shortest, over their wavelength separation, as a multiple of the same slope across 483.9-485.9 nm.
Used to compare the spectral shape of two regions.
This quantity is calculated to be 0.0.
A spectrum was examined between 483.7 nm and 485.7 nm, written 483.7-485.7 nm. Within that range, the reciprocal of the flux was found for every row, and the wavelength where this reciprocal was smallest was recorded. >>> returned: 483.785 nm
